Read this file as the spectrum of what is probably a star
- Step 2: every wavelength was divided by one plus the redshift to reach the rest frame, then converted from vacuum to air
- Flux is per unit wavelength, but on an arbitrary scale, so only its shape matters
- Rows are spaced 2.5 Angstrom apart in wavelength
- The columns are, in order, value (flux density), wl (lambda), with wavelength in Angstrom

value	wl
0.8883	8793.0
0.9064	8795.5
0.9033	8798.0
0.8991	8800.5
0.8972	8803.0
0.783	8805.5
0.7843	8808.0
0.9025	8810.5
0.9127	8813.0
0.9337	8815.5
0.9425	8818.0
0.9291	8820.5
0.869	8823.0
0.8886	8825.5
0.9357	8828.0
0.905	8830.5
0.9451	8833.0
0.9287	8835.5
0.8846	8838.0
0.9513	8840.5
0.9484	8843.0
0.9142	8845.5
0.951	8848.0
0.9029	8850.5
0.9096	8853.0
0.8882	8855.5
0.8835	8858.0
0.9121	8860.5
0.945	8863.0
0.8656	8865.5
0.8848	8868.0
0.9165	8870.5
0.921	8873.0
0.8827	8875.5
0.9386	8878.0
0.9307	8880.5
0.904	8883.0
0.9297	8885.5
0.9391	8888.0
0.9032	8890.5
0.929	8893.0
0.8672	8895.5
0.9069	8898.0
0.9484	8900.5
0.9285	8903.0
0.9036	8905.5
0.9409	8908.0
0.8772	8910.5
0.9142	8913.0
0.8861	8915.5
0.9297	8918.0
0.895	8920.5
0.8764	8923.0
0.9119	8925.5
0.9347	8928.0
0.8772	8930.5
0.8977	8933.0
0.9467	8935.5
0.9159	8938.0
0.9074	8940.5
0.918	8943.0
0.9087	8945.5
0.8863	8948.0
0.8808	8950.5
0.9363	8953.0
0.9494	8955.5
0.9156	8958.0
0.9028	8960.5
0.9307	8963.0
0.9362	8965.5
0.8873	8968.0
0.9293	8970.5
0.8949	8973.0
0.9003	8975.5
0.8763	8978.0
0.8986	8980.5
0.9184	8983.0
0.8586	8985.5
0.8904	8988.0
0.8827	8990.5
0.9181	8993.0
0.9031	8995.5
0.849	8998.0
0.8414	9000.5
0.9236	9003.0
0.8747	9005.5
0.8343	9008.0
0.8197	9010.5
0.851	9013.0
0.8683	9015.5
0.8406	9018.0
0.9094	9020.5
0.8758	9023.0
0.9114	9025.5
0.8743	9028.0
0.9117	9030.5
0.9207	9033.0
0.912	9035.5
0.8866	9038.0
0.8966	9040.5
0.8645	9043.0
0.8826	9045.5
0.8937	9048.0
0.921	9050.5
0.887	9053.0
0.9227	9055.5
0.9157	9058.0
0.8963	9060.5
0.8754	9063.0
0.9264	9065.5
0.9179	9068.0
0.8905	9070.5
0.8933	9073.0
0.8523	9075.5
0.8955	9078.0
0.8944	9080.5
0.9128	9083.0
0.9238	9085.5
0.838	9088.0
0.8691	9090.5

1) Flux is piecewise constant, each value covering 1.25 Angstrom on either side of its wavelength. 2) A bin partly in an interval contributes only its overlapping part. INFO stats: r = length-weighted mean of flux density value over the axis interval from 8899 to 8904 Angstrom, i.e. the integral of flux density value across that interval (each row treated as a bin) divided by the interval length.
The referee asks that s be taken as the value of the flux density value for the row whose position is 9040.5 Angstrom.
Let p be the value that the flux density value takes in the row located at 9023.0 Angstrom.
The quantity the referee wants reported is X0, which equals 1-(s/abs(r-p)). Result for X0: -14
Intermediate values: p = 0.8758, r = 0.94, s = 0.8966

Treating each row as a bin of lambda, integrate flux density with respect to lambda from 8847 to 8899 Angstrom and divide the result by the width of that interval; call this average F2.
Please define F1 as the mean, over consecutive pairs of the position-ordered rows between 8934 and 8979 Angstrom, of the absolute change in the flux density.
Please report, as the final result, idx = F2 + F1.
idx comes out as 0.933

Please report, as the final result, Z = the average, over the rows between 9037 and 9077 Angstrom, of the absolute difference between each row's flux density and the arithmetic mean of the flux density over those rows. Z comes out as 0.016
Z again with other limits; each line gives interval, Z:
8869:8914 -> 0.018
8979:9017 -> 0.028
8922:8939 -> 0.021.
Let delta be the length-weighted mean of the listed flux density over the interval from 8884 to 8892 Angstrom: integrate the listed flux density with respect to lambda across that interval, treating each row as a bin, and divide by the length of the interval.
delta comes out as 0.924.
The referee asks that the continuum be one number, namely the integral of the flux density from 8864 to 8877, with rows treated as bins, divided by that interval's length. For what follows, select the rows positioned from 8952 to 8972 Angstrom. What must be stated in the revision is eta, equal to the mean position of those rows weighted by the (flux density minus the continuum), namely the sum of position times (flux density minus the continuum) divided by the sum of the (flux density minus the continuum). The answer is 8960.2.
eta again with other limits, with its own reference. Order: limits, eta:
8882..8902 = 8891.8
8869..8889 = 8880.9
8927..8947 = 8936.9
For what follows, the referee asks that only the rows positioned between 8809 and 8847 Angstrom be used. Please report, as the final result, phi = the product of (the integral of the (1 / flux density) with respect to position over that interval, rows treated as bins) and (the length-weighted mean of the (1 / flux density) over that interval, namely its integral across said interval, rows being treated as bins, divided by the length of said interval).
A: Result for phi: 45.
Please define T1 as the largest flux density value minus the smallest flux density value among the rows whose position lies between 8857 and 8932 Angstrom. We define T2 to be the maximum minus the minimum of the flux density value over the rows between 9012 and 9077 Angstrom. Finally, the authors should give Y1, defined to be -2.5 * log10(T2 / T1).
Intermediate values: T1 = 0.0828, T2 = 0.09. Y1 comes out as -0.04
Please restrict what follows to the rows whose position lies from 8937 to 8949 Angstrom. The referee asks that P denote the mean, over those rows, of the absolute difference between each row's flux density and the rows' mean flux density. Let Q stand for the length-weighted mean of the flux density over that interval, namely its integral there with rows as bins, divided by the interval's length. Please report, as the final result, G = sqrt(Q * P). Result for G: 0.087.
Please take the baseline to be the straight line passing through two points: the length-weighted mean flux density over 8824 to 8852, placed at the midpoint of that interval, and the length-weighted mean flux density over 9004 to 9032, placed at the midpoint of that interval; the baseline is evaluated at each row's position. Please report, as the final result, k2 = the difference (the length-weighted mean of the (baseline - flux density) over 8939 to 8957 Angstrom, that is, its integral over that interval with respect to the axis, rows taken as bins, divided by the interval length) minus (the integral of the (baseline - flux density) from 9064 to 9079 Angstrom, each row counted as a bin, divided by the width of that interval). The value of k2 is 0.02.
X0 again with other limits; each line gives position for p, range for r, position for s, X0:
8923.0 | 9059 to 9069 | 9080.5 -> -31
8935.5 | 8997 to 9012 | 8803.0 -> -9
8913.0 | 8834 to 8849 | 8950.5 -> -56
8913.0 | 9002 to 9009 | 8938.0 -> -24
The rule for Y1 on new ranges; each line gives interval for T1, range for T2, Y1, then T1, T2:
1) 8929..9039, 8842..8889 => 0.45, 0.1297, 0.09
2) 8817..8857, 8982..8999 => 0.19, 0.0823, 0.07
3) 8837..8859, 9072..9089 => -0.26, 0.0678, 0.09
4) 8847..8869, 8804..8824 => -0.68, 0.0854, 0.16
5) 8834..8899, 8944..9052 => -0.45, 0.0857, 0.13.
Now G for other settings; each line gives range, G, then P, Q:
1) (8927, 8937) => 0.156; 0.027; 0.914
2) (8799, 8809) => 0.220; 0.057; 0.844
